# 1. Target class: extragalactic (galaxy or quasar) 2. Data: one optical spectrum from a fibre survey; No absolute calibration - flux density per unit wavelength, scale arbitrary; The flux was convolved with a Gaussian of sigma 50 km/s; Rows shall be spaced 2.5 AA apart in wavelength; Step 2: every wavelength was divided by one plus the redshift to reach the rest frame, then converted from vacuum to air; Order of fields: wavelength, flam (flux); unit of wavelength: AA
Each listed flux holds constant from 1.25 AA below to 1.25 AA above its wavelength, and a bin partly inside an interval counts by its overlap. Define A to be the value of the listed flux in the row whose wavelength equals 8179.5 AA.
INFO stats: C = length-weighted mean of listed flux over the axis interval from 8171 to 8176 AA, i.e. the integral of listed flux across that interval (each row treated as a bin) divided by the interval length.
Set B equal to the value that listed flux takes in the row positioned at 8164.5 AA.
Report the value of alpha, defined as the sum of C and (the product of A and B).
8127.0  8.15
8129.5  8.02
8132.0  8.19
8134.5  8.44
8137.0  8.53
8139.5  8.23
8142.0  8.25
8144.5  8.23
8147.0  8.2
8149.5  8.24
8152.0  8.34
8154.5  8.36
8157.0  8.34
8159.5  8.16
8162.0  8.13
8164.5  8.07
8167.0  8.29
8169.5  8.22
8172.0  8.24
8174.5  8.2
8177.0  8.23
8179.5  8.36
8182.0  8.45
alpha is 75.7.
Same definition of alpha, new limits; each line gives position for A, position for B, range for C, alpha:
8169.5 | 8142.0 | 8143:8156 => 76.1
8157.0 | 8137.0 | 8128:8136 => 79.4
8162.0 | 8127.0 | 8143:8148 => 74.5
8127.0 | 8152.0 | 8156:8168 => 76.2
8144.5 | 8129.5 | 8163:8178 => 74.2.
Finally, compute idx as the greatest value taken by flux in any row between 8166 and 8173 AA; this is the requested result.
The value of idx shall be 8.29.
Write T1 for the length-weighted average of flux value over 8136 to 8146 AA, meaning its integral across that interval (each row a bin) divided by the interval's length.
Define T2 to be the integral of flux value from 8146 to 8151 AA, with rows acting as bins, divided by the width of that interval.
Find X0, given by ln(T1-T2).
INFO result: -2.6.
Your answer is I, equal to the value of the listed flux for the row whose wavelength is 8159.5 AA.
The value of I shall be 8.16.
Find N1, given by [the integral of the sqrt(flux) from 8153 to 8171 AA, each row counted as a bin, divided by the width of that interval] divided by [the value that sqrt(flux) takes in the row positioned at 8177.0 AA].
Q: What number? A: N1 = 1.00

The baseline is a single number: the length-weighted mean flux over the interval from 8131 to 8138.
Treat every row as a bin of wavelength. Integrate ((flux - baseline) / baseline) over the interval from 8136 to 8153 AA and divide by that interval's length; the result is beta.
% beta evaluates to -0.012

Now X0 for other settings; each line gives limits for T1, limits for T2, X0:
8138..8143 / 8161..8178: -2.9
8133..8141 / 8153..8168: -1.8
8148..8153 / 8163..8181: -3.0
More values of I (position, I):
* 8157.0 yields 8.34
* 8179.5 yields 8.36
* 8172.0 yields 8.24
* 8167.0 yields 8.29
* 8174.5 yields 8.2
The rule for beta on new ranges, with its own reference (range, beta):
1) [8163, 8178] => -0.022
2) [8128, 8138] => -0.012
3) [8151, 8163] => -0.014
